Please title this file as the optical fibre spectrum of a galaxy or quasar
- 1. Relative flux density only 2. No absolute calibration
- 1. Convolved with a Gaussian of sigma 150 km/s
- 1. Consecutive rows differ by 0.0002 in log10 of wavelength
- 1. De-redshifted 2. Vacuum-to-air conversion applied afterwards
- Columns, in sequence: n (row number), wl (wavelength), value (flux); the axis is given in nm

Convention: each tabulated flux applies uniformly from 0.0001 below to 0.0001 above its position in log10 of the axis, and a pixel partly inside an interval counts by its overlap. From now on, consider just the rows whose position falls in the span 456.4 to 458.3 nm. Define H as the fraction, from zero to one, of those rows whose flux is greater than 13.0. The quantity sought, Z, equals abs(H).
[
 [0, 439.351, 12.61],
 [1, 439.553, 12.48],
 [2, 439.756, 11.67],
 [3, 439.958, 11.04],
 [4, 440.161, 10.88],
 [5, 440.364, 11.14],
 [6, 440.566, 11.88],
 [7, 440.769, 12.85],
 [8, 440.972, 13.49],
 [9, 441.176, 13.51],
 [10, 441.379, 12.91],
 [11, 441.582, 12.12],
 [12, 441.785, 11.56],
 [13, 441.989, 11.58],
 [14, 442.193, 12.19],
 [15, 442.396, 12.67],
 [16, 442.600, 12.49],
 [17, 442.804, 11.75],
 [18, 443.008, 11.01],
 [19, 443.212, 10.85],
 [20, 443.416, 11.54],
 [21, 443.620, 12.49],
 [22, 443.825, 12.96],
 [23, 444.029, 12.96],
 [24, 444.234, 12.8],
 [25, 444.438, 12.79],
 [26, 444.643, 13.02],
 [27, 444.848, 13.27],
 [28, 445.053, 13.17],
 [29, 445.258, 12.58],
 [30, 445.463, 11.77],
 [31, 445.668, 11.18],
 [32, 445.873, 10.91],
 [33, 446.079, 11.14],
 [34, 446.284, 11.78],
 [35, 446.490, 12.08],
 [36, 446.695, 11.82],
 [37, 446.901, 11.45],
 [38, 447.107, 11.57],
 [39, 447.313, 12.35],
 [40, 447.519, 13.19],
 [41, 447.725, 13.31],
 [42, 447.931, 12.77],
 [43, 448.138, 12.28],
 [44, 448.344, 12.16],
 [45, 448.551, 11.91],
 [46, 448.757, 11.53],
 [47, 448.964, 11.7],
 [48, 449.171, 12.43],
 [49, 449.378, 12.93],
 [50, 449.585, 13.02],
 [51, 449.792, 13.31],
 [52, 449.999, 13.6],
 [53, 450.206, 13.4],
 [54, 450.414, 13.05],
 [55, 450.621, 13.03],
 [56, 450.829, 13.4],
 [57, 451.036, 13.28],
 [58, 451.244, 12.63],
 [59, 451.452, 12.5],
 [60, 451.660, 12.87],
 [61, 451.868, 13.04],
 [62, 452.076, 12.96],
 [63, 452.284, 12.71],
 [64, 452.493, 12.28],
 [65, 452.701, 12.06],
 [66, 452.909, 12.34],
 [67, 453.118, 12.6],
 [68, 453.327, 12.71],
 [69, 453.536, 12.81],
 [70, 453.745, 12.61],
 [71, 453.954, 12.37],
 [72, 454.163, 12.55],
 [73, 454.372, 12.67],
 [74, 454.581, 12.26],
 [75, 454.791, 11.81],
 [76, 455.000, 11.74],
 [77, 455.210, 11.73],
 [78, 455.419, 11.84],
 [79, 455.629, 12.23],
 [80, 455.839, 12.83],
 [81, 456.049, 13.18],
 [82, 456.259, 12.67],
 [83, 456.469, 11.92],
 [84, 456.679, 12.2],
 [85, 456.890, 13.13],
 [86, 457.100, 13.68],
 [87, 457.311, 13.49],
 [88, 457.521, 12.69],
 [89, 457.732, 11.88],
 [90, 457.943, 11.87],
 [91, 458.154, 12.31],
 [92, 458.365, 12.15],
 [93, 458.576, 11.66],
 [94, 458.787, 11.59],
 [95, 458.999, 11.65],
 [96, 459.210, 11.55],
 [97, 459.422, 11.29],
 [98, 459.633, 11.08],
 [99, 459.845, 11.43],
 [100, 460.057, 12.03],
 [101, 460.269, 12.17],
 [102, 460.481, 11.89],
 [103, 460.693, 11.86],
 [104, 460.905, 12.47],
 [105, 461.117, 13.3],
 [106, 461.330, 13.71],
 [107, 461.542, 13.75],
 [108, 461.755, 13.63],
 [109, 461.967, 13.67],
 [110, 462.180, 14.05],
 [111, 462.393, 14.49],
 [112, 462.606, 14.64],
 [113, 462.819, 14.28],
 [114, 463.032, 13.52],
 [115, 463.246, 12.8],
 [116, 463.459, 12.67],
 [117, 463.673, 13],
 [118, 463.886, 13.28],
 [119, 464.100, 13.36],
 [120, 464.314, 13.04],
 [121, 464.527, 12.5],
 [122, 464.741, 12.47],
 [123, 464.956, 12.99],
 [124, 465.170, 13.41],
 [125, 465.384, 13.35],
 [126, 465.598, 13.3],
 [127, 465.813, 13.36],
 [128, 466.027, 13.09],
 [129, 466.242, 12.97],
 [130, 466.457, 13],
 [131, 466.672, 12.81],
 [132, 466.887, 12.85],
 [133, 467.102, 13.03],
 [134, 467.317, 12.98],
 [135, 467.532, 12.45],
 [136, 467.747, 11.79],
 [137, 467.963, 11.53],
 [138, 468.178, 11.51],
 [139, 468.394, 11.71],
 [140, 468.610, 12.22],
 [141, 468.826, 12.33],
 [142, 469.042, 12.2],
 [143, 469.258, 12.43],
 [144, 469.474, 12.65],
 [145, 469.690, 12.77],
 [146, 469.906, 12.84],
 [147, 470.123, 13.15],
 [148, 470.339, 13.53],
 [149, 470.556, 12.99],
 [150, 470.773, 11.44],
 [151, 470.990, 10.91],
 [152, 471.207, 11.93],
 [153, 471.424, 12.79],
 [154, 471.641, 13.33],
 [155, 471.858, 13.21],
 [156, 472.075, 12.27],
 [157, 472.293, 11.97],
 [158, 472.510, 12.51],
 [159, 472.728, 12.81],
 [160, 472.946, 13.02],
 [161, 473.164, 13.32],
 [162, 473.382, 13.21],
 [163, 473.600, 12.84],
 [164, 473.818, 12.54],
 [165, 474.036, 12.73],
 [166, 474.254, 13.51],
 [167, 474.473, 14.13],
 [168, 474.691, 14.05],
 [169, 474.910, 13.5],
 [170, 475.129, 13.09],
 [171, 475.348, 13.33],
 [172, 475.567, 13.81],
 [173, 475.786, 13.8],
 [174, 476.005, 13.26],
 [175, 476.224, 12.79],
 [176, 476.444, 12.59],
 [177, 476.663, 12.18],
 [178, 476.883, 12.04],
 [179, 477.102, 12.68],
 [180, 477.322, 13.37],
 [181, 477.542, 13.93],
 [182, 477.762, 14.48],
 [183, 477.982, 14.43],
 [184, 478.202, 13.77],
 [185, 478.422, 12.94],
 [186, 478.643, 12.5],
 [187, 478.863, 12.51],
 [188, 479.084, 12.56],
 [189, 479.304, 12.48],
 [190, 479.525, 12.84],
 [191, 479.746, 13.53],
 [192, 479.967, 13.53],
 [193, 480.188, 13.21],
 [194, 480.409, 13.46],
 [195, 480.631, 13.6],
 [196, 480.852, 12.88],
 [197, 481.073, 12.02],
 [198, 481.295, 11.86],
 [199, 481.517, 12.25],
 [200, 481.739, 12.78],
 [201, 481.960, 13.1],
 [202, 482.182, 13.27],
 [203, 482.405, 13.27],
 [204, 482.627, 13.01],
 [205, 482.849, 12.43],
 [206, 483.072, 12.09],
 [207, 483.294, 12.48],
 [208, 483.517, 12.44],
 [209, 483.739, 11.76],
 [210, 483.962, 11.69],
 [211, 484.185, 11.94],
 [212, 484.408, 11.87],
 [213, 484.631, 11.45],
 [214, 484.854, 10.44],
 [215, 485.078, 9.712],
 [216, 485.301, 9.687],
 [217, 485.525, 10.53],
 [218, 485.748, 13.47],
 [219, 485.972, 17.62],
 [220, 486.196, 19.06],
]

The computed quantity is 0.3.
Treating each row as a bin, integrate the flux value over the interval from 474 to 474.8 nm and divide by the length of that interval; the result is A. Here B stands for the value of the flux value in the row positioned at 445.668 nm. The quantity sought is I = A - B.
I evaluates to 2.5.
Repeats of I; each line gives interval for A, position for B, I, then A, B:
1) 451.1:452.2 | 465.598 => -0.5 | 12.8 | 13.3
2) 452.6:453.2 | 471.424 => -0.5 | 12.3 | 12.79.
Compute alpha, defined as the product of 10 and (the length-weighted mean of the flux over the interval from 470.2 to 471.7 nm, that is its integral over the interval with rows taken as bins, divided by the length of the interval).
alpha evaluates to 124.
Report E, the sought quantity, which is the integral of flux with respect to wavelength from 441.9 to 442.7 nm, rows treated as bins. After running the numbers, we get 9.8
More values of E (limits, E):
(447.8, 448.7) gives 11.0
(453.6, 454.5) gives 11.3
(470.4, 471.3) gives 10.7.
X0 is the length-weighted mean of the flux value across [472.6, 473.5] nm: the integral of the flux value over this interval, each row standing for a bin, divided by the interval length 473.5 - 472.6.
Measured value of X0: 13.1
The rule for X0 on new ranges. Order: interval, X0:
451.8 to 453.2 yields 12.6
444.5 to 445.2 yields 13.1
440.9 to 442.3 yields 12.5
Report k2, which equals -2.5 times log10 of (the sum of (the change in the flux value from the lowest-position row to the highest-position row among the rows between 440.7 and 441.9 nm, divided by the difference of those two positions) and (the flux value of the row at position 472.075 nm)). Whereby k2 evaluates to -2.60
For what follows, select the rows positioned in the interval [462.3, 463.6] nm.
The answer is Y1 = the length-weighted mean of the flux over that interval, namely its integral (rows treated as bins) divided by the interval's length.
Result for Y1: 13.7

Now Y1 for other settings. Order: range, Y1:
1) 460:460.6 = 12.0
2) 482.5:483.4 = 12.5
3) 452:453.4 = 12.5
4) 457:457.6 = 13.3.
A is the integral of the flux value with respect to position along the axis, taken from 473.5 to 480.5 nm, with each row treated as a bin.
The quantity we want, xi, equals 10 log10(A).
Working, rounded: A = 92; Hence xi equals 20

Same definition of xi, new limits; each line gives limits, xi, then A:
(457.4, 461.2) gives 17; 45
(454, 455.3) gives 12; 16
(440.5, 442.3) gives 14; 22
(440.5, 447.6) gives 19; 87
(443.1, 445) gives 14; 24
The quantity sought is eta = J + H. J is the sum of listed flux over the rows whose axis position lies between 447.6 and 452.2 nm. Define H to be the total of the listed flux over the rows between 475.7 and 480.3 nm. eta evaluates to 557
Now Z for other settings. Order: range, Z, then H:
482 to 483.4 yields 0.5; 0.50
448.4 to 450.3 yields 0.4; 0.44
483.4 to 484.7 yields 0.0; 0.00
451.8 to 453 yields 0.2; 0.17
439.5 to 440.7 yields 0.0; 0.00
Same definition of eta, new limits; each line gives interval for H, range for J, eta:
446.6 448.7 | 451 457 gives 485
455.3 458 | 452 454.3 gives 302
